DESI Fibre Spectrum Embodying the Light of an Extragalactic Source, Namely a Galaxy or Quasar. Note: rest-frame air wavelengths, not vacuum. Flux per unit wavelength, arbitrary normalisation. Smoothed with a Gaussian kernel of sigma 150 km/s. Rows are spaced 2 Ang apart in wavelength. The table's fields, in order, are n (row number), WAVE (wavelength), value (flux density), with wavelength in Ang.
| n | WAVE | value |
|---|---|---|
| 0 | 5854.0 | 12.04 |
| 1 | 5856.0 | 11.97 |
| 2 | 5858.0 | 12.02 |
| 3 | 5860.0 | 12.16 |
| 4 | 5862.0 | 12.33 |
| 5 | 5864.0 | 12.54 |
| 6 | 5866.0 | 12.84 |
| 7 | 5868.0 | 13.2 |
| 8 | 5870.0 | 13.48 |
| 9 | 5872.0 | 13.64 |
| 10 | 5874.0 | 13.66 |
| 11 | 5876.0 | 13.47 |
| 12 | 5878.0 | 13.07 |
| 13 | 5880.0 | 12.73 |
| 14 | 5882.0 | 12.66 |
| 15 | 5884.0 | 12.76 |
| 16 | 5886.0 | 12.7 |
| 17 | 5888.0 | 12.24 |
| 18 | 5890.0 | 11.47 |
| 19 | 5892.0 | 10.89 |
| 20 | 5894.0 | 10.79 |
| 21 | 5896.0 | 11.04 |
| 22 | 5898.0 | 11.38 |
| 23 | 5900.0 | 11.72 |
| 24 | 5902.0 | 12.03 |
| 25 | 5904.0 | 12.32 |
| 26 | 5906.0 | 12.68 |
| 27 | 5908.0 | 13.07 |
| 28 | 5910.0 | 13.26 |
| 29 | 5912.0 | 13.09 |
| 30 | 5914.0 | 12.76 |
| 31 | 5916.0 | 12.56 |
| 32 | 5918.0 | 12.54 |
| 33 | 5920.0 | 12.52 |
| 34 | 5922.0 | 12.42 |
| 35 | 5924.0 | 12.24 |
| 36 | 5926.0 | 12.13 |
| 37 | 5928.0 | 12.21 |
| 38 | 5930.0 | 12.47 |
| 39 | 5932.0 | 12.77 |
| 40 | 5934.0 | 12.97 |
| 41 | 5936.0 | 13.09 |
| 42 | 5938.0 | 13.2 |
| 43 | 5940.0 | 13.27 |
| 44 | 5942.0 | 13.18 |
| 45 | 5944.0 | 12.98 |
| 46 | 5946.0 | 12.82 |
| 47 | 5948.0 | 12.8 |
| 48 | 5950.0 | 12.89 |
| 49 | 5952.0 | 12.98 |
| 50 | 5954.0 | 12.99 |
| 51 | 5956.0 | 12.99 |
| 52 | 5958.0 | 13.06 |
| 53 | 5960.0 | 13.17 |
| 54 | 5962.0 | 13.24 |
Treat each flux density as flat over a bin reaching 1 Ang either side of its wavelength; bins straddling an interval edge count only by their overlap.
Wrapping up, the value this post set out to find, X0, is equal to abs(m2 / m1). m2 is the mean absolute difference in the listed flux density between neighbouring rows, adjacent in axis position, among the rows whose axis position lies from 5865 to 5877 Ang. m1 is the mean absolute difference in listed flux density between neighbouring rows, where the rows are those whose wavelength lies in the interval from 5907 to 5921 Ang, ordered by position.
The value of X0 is 1.3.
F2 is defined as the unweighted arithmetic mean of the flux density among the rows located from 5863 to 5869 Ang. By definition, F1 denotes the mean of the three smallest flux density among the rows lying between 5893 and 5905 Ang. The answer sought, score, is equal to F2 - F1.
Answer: 1.8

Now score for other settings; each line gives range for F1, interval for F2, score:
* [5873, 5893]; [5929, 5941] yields 1.4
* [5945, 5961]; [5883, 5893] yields -0.8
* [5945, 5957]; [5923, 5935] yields -0.4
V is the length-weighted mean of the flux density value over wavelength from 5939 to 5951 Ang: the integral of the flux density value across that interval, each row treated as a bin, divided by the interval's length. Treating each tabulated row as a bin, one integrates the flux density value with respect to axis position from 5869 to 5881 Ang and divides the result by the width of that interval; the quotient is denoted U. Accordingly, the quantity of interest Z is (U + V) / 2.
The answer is 13.2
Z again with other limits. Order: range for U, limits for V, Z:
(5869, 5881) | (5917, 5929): 12.8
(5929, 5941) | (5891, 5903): 12.1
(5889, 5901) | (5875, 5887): 12.1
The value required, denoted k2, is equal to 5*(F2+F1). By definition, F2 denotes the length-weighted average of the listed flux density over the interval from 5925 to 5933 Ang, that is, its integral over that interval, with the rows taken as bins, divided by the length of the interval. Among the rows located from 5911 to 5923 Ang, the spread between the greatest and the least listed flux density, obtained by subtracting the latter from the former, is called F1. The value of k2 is 65.3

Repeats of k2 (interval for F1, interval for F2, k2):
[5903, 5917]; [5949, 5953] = 69.4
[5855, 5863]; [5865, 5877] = 68.7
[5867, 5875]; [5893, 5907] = 60.8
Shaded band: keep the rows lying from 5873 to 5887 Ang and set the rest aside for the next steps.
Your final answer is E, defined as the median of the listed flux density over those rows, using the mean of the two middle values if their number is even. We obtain 12.8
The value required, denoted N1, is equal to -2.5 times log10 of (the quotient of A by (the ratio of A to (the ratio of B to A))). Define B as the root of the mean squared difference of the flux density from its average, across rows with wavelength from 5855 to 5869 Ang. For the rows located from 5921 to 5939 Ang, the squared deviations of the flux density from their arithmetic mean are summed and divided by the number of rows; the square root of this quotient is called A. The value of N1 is -0.1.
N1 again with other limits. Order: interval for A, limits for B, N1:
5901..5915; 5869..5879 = 0.7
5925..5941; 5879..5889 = 0.8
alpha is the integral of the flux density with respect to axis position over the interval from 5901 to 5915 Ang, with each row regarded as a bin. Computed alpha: 178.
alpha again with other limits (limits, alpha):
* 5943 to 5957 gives 181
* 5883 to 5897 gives 164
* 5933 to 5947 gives 183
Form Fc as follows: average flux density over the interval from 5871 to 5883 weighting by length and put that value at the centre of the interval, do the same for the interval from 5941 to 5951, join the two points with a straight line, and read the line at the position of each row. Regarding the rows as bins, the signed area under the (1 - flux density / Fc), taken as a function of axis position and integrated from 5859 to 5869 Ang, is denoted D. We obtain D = 0.5 Ang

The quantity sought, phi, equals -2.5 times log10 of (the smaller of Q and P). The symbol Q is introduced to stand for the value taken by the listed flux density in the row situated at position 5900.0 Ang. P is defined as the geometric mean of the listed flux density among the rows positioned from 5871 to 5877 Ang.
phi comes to -2.67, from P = 13.6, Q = 11.72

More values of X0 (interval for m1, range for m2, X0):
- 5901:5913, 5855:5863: 0.4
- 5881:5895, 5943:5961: 0.2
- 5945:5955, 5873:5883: 4.8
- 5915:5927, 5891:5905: 3.2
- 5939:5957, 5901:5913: 3.4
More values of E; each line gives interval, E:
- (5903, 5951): 12.8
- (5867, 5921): 12.7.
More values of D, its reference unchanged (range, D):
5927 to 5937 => 0.2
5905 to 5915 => 0.1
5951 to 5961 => -0.1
